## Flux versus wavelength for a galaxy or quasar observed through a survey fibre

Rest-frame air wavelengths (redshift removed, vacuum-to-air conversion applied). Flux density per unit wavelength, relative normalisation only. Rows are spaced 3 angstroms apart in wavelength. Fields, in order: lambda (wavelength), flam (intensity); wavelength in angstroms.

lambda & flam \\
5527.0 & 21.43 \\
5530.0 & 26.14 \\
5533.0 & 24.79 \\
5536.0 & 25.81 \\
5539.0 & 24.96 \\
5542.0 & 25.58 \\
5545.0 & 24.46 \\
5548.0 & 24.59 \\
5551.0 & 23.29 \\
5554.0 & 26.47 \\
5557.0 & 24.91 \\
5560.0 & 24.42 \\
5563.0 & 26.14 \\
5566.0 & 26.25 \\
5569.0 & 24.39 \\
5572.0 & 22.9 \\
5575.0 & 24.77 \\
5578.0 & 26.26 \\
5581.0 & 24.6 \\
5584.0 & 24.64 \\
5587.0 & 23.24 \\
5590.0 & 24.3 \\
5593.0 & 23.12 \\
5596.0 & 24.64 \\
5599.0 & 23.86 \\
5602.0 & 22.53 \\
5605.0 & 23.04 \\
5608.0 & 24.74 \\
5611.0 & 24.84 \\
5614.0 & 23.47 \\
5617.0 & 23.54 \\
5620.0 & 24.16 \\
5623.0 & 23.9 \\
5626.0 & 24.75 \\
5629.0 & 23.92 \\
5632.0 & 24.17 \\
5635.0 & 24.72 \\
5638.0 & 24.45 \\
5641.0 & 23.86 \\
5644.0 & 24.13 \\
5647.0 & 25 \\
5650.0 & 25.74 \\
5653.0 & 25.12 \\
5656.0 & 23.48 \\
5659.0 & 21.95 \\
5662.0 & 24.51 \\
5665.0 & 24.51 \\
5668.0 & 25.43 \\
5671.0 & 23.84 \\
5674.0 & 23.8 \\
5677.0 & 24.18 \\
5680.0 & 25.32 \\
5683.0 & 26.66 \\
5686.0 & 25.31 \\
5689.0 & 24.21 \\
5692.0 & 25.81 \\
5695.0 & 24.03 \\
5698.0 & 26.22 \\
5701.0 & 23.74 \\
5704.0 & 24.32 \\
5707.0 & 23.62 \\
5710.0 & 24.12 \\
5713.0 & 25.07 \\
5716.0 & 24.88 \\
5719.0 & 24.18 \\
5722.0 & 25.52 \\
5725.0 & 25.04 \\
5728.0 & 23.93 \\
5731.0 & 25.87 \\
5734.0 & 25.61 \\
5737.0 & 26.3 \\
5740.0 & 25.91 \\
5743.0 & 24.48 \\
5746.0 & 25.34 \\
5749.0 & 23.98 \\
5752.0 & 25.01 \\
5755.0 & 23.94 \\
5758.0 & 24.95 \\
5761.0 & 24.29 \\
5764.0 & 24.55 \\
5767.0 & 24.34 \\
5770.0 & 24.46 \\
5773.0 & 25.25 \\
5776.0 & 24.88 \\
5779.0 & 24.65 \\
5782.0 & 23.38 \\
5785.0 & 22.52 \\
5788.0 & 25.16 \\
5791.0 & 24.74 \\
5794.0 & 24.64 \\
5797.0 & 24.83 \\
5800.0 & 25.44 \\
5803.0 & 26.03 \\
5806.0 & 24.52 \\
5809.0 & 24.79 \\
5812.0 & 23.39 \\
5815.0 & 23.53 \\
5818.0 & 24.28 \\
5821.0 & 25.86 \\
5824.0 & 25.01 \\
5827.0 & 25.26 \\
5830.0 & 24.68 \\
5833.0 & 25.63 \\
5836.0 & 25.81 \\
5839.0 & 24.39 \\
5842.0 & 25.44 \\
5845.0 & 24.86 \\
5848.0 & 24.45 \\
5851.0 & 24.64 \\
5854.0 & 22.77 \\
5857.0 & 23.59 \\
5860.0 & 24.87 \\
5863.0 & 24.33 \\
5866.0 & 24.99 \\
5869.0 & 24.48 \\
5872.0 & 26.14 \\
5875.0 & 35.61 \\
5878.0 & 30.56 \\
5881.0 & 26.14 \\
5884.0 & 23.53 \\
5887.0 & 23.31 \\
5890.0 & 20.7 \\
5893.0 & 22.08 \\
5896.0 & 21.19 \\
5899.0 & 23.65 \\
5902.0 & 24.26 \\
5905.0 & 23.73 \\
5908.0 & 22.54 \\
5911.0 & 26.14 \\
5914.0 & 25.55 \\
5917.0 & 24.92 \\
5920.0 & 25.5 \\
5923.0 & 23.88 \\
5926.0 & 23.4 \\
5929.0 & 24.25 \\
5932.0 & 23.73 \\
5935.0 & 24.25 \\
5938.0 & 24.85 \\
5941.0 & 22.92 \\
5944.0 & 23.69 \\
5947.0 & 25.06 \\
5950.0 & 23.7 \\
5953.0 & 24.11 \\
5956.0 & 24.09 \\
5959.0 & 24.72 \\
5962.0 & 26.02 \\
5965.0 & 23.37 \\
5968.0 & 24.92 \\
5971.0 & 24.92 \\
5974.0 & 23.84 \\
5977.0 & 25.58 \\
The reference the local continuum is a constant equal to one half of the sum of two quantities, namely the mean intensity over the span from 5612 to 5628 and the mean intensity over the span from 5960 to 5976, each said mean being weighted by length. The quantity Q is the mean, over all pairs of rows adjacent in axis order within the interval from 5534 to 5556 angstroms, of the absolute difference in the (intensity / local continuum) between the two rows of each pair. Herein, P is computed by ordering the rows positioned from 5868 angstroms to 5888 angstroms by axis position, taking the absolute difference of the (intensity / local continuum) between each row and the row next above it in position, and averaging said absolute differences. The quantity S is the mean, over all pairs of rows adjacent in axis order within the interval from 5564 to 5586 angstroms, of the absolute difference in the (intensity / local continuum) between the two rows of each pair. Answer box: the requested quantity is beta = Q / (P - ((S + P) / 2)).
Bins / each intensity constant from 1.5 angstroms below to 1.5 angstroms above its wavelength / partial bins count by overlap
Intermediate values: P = 0.16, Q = 0.049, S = 0.058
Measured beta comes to 1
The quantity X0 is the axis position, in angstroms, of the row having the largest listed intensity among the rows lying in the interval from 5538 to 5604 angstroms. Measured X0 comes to 5554.0 angstroms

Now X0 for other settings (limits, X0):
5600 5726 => 5683.0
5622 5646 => 5626.0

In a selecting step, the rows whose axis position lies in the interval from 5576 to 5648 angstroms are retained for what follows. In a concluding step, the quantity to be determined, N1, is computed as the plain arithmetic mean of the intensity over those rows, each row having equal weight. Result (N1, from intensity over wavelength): 24.2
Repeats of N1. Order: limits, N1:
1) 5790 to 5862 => 24.7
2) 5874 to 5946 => 24.6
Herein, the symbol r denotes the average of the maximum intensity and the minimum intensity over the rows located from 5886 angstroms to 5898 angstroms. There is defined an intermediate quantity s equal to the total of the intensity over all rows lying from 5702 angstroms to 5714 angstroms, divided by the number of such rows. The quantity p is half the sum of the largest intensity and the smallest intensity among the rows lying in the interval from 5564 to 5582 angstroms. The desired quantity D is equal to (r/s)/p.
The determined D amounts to 0.0369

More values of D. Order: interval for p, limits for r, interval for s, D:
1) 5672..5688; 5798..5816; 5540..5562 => 0.0395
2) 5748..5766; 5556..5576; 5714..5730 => 0.0406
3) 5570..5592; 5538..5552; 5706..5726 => 0.0404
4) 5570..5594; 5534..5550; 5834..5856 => 0.0415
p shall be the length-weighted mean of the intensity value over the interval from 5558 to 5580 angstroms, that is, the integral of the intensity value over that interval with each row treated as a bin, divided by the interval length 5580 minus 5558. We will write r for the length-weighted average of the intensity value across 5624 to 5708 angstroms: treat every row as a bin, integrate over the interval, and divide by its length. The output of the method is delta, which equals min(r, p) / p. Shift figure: 0.98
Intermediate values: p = 25.0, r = 24.5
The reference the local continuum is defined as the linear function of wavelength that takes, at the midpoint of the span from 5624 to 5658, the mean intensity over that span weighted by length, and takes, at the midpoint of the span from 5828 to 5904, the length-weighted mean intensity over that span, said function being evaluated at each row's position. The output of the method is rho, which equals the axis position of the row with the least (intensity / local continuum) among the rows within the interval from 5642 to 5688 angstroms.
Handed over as 5659.0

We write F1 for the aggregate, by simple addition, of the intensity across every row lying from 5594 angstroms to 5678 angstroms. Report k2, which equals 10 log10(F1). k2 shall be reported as 28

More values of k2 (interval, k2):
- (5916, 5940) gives 23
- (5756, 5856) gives 29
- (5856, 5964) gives 29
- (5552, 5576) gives 23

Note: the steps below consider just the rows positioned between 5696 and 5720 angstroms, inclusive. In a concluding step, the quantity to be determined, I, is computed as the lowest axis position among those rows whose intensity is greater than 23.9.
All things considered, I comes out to 5698.0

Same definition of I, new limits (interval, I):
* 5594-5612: 5596.0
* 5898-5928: 5902.0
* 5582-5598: 5584.0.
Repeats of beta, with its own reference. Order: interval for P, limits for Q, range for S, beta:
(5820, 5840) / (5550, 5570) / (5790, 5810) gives 19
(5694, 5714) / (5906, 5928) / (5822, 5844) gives 5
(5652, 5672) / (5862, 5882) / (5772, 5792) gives 18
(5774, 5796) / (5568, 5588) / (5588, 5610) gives -11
